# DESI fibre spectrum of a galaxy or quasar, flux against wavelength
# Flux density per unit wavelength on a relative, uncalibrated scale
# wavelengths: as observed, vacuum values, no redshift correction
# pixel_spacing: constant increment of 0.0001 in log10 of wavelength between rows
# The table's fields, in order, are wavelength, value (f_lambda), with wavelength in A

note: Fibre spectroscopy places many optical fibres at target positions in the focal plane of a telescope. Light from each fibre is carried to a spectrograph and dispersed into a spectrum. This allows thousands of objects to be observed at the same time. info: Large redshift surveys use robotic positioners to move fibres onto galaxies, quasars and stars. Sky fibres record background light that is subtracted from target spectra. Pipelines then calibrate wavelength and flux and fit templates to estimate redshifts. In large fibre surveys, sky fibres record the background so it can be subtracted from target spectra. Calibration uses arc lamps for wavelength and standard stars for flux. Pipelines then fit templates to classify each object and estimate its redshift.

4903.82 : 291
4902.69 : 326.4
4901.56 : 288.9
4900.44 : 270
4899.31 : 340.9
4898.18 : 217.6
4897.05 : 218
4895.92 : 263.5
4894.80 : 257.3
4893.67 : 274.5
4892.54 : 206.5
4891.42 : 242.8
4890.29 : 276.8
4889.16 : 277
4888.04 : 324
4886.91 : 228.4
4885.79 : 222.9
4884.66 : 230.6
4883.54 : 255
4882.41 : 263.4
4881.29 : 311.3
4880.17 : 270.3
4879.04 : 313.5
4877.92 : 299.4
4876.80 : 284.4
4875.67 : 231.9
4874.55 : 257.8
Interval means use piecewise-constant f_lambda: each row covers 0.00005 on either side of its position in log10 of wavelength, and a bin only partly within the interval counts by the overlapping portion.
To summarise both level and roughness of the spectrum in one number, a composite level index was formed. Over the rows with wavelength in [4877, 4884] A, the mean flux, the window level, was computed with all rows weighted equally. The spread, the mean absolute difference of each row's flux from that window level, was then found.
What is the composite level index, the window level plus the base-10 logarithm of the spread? 287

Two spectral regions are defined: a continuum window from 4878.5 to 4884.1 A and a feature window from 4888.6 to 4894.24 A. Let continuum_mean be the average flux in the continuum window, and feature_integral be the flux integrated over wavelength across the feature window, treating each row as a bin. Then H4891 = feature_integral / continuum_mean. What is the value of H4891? 5.1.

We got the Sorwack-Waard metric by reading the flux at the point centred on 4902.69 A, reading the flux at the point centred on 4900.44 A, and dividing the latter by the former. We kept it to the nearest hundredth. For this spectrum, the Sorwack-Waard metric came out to 0.83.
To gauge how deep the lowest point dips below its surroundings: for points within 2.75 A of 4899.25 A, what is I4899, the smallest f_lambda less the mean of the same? -49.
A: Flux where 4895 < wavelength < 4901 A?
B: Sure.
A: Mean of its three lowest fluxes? 233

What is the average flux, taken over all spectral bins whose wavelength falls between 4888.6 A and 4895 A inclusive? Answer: 256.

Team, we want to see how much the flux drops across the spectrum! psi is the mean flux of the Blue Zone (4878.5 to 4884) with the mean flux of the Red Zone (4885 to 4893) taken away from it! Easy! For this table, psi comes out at 29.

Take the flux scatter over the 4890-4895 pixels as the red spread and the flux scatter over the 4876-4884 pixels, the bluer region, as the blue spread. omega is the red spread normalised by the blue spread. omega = 1.2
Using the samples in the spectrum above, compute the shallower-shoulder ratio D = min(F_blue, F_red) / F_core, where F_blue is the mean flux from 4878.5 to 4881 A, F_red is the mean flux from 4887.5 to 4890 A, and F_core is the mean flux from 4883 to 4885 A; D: 1.20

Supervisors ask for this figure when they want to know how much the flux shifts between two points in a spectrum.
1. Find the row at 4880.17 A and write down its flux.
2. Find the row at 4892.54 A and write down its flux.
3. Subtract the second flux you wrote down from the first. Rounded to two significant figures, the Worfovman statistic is 64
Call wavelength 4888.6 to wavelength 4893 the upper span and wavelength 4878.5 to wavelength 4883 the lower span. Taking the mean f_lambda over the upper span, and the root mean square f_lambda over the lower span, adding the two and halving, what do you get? 271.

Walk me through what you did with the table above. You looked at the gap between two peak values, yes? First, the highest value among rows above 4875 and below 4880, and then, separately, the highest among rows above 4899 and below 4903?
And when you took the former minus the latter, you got -27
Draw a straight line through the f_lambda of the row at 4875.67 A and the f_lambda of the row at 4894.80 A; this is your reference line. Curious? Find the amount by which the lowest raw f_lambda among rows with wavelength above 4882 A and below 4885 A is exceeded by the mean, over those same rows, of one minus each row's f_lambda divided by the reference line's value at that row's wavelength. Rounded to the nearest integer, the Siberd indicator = -231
